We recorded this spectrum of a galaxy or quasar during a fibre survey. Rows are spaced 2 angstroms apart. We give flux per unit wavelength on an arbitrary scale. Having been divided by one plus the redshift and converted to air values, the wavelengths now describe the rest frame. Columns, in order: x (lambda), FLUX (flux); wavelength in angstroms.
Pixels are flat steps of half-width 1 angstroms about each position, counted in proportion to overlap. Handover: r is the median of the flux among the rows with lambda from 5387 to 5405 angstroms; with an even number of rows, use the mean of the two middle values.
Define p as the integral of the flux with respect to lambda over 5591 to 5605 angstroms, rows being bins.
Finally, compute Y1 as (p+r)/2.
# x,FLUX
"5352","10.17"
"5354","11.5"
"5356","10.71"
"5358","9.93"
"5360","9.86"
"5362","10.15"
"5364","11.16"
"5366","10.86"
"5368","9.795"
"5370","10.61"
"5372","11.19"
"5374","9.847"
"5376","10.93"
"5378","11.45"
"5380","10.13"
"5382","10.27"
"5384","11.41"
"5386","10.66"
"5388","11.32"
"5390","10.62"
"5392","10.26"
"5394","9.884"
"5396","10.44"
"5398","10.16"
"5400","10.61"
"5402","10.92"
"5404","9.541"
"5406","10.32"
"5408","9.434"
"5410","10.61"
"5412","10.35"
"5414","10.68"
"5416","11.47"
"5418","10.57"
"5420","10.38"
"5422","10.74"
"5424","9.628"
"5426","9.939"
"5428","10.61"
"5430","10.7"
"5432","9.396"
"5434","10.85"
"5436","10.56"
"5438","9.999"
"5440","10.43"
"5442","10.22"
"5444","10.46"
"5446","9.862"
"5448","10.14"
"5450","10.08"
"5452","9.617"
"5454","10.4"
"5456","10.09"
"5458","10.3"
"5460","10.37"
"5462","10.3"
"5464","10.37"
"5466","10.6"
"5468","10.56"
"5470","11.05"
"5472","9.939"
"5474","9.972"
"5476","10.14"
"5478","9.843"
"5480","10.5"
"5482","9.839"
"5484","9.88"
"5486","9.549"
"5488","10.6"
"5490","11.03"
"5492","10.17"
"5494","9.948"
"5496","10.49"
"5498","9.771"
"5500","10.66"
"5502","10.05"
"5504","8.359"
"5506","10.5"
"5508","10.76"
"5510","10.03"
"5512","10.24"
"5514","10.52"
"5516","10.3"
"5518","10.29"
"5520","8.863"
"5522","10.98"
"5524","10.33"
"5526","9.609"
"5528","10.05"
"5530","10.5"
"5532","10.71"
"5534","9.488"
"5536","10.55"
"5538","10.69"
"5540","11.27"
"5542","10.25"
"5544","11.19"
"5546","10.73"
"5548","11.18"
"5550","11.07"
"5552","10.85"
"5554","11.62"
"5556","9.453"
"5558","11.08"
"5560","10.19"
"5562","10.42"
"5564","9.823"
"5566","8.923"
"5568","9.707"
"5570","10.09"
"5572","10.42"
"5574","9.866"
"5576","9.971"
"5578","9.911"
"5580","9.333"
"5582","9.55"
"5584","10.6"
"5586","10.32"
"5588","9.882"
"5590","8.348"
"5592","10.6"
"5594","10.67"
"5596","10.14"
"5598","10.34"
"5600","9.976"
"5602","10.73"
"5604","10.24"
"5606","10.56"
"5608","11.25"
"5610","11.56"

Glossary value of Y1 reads 78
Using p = 145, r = 10.4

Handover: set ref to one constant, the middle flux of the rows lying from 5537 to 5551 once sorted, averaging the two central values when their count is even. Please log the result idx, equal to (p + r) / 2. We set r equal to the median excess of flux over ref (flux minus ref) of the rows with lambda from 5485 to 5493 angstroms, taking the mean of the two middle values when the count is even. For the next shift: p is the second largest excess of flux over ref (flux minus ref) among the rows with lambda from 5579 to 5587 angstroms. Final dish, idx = -0.7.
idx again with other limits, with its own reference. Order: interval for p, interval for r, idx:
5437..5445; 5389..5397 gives -0.7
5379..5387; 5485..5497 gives -0.6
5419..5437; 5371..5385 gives -0.2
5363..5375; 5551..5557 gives -0.1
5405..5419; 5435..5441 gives -0.5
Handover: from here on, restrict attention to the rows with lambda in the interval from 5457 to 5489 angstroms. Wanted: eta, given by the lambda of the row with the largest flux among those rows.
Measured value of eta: 5470 angstroms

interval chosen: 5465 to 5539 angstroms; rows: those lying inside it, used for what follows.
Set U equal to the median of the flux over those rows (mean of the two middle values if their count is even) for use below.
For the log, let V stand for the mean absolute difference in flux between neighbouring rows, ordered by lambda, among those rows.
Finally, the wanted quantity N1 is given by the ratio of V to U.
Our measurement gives 0.0625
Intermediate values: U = 10.3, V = 0.64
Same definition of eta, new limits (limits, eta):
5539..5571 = 5554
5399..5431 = 5416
